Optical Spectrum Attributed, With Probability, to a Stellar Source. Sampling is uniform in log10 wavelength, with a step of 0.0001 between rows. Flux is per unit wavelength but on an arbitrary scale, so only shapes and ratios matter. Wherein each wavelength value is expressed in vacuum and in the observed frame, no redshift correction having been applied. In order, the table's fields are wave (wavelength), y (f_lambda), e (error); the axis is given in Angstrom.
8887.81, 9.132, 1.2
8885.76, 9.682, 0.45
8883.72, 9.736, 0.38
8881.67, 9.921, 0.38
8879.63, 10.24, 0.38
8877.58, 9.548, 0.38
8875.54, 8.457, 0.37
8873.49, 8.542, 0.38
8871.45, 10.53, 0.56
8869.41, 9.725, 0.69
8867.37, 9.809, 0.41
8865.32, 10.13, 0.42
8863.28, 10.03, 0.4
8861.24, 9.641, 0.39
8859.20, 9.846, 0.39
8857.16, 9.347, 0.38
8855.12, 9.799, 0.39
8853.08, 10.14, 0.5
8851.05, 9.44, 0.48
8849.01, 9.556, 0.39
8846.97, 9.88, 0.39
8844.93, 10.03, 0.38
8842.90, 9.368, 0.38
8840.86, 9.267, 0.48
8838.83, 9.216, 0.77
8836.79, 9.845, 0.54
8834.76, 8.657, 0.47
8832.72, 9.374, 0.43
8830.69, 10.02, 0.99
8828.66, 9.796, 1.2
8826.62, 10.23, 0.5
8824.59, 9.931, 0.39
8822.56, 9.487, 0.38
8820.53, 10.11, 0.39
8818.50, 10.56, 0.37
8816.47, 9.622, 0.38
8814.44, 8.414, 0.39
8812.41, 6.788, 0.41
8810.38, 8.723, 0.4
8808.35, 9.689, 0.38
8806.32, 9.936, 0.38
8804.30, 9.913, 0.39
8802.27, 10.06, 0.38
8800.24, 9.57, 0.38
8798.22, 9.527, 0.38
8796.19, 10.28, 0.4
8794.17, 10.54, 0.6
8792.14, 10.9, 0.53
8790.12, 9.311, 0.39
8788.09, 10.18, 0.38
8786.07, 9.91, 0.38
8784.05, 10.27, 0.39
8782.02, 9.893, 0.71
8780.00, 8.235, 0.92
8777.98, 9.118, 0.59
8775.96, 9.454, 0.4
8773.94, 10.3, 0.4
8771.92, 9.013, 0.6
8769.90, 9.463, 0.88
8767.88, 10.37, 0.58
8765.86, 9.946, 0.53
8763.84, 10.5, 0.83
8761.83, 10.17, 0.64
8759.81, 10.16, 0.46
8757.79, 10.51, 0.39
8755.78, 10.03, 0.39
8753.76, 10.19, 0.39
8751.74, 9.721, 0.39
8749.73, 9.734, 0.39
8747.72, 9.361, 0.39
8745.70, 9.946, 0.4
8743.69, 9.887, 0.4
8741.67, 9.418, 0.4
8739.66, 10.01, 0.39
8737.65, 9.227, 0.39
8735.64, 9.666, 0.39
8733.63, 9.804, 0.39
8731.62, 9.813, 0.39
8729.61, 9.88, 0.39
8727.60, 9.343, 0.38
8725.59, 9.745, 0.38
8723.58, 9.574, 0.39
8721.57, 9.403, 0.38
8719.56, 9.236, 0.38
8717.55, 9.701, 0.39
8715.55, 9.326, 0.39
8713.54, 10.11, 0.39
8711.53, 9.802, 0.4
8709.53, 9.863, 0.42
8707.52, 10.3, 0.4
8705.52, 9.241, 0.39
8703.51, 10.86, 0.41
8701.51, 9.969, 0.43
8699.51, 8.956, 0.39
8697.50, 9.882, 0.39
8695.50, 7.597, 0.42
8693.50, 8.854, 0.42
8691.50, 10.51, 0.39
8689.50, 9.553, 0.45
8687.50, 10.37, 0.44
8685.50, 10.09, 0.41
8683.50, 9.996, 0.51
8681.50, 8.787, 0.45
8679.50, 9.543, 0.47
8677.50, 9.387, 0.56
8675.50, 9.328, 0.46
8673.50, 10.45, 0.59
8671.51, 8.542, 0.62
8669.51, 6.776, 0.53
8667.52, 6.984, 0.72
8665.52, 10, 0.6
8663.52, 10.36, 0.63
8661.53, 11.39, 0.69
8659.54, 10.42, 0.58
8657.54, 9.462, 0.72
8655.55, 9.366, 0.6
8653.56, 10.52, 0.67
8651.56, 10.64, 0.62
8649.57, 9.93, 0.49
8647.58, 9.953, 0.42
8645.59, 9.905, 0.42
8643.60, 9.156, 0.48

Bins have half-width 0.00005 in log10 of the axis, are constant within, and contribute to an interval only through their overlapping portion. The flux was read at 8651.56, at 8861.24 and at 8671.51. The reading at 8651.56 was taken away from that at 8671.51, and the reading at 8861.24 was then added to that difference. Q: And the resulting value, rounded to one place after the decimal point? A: 7.5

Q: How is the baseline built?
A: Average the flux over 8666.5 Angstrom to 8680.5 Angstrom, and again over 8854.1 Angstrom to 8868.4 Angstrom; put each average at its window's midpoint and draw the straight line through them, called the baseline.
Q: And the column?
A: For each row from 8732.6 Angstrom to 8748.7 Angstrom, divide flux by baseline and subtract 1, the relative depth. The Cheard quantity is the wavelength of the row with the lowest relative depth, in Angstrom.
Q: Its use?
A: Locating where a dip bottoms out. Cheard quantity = 8737.65 Angstrom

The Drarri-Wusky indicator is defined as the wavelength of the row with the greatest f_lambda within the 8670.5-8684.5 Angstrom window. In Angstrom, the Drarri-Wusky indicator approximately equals 8673.50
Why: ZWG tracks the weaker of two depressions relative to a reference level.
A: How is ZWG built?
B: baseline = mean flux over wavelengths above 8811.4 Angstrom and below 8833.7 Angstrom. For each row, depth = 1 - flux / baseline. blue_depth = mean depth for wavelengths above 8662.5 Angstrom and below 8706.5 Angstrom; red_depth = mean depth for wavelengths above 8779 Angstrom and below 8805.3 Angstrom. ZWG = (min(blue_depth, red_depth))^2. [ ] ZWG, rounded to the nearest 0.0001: 0.0018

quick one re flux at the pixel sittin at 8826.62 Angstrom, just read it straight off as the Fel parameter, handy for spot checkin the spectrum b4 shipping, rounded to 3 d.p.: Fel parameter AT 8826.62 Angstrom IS 10.230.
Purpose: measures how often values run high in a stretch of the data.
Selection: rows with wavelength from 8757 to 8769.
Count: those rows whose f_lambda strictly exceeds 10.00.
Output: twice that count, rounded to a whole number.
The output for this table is 10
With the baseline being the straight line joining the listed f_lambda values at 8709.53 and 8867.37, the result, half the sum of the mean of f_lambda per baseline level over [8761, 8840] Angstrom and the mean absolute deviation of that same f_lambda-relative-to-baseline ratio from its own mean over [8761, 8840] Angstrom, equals 0.520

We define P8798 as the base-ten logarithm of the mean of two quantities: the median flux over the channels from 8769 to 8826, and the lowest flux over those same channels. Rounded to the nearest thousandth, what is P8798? 0.919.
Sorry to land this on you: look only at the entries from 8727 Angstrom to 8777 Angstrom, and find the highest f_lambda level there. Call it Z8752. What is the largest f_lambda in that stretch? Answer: 10.51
